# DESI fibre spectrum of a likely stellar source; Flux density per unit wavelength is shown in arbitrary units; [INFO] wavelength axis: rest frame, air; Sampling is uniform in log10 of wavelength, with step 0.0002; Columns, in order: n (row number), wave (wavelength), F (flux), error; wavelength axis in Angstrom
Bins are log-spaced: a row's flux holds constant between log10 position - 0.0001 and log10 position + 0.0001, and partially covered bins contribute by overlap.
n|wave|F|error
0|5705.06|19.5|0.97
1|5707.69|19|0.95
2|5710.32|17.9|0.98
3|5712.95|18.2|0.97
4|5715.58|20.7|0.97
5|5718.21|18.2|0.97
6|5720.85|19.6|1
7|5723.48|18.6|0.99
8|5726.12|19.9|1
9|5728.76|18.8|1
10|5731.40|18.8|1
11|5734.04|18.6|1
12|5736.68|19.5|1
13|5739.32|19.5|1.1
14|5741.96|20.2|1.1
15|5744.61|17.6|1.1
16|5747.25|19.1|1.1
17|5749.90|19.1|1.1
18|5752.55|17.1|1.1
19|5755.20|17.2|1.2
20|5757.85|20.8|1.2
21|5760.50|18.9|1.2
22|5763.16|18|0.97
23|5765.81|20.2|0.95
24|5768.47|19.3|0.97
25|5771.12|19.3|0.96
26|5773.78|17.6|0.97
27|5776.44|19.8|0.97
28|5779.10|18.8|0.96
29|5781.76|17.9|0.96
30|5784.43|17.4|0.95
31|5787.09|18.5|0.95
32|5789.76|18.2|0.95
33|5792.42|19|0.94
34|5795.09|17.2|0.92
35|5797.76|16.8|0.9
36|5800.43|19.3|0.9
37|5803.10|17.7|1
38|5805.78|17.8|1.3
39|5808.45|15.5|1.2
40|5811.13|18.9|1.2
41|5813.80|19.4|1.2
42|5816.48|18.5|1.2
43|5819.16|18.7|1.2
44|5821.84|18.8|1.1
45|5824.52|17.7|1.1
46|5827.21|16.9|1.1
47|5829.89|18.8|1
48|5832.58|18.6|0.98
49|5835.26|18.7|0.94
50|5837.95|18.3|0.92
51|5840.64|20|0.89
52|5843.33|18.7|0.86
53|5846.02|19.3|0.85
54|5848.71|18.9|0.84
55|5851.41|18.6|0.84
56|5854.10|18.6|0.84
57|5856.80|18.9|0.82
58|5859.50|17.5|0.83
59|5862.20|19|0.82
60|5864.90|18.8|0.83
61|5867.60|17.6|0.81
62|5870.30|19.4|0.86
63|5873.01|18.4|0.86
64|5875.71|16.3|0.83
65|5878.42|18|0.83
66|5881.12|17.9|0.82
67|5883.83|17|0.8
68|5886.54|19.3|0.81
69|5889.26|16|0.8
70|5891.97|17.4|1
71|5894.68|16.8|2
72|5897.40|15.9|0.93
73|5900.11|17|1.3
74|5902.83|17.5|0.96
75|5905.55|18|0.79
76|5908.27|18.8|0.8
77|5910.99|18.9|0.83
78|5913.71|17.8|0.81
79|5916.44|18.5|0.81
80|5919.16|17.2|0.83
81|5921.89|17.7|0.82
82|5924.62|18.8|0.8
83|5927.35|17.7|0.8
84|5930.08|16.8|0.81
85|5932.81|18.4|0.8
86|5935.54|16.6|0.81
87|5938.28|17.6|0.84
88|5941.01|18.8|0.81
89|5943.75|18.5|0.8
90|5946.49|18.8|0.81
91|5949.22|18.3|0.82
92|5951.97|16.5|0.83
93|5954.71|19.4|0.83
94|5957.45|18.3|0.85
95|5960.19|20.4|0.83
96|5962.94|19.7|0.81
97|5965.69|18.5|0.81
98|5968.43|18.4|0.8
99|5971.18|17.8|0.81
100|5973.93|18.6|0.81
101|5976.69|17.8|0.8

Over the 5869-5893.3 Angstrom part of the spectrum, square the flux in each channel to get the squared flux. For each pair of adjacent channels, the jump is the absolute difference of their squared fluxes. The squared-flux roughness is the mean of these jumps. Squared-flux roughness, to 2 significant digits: 56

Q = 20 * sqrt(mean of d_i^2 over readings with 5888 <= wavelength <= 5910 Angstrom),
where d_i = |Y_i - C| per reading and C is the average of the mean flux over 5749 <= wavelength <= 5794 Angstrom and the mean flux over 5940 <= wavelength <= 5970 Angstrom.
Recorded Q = 35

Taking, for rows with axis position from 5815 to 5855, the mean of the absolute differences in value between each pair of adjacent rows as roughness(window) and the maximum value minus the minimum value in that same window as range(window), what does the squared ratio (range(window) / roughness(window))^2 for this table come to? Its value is 23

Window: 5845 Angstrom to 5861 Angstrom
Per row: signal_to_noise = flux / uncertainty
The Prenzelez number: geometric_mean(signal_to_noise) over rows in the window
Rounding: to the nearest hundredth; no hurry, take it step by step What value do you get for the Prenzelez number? 22.26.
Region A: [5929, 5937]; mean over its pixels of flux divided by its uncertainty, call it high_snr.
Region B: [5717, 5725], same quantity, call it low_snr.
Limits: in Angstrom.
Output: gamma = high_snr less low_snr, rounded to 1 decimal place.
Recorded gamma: 2.4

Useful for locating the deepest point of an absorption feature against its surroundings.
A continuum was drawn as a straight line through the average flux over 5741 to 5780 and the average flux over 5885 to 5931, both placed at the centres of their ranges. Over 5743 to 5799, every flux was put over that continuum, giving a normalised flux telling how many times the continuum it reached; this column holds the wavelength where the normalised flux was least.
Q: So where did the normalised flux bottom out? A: 5752.55 Angstrom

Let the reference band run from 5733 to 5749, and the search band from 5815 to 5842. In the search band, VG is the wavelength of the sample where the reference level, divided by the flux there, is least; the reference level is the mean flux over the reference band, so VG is 5840.64 Angstrom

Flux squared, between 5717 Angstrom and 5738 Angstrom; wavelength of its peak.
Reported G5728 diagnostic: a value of 5726.12 Angstrom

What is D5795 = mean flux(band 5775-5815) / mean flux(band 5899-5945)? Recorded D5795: 1.01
